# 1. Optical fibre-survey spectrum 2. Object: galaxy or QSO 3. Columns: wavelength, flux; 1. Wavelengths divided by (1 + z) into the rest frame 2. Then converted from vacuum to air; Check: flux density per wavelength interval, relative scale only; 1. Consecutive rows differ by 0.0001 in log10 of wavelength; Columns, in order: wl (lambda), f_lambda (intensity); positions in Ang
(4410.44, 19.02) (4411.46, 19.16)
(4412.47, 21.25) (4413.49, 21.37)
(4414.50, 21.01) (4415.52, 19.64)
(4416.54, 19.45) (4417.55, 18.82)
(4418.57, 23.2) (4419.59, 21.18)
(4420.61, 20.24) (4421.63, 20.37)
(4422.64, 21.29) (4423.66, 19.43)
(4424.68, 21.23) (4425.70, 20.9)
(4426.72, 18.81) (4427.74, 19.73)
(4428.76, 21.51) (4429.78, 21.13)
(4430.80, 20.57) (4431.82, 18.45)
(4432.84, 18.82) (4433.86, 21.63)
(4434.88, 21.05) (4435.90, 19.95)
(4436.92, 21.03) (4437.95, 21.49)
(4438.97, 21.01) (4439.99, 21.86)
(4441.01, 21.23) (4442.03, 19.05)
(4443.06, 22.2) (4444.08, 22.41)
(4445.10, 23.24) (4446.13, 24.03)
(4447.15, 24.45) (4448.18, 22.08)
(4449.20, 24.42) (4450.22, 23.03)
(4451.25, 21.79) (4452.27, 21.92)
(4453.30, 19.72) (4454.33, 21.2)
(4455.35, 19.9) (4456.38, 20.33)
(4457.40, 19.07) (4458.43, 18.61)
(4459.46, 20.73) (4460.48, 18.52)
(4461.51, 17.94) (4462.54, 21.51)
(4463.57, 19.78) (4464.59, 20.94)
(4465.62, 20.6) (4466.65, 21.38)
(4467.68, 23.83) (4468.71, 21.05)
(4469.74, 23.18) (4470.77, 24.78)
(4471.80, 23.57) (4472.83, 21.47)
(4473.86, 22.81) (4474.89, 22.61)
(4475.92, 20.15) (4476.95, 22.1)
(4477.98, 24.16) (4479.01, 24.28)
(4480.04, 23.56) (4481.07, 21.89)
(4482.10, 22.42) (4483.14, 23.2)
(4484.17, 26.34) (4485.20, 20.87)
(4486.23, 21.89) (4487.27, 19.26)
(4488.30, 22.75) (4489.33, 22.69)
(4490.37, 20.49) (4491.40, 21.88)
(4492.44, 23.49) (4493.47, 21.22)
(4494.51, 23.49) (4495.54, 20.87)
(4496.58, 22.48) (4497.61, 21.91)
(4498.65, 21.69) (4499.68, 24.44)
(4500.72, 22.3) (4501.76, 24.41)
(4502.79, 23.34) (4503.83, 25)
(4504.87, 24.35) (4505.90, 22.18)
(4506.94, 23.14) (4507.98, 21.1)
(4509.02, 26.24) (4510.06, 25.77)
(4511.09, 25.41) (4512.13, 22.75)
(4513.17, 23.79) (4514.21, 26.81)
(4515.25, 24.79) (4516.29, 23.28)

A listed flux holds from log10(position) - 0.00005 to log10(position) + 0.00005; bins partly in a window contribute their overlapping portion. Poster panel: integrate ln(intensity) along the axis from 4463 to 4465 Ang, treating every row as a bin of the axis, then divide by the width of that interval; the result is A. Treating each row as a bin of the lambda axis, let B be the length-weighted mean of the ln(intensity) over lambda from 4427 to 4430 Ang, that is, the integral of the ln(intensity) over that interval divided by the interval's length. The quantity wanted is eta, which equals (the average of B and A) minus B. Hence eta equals -0.001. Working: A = 3.022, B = 3.02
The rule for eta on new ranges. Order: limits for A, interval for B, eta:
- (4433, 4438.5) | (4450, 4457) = -0.003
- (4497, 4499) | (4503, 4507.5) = -0.037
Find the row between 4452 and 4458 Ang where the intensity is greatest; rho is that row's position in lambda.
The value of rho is 4452.27 Ang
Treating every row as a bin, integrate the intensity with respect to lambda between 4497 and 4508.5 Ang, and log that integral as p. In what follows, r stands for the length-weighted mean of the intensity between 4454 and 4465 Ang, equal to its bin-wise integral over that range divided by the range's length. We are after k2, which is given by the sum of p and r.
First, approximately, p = 265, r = 19.8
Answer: 285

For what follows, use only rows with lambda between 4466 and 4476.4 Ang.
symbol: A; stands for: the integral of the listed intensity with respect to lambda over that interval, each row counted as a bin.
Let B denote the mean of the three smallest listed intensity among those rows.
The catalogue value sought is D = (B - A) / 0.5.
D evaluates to -425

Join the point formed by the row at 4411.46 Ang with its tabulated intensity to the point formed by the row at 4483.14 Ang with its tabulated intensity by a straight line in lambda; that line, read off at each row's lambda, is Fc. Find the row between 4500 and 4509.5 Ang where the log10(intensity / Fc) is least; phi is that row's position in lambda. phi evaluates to 4507.98 Ang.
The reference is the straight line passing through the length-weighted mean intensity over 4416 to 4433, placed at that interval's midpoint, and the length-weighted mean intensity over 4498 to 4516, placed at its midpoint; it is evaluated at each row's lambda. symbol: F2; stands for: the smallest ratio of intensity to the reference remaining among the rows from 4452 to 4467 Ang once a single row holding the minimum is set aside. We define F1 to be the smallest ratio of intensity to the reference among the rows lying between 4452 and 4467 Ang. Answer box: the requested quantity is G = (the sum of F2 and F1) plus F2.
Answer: 2.5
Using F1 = 0.817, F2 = 0.85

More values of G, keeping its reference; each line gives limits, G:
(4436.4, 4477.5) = 2.5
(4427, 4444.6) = 2.7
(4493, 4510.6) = 2.7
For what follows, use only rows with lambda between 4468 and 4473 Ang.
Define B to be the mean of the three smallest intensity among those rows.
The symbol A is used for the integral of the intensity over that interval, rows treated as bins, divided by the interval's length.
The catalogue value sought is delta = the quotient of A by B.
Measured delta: 1.05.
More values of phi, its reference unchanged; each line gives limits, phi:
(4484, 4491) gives 4487.27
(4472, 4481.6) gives 4475.92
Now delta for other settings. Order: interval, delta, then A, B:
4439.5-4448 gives 1.08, 22.3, 20.7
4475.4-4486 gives 1.09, 22.9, 21.0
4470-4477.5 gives 1.06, 22.5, 21.2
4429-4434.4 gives 1.05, 20.2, 19.3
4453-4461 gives 1.05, 19.8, 18.7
